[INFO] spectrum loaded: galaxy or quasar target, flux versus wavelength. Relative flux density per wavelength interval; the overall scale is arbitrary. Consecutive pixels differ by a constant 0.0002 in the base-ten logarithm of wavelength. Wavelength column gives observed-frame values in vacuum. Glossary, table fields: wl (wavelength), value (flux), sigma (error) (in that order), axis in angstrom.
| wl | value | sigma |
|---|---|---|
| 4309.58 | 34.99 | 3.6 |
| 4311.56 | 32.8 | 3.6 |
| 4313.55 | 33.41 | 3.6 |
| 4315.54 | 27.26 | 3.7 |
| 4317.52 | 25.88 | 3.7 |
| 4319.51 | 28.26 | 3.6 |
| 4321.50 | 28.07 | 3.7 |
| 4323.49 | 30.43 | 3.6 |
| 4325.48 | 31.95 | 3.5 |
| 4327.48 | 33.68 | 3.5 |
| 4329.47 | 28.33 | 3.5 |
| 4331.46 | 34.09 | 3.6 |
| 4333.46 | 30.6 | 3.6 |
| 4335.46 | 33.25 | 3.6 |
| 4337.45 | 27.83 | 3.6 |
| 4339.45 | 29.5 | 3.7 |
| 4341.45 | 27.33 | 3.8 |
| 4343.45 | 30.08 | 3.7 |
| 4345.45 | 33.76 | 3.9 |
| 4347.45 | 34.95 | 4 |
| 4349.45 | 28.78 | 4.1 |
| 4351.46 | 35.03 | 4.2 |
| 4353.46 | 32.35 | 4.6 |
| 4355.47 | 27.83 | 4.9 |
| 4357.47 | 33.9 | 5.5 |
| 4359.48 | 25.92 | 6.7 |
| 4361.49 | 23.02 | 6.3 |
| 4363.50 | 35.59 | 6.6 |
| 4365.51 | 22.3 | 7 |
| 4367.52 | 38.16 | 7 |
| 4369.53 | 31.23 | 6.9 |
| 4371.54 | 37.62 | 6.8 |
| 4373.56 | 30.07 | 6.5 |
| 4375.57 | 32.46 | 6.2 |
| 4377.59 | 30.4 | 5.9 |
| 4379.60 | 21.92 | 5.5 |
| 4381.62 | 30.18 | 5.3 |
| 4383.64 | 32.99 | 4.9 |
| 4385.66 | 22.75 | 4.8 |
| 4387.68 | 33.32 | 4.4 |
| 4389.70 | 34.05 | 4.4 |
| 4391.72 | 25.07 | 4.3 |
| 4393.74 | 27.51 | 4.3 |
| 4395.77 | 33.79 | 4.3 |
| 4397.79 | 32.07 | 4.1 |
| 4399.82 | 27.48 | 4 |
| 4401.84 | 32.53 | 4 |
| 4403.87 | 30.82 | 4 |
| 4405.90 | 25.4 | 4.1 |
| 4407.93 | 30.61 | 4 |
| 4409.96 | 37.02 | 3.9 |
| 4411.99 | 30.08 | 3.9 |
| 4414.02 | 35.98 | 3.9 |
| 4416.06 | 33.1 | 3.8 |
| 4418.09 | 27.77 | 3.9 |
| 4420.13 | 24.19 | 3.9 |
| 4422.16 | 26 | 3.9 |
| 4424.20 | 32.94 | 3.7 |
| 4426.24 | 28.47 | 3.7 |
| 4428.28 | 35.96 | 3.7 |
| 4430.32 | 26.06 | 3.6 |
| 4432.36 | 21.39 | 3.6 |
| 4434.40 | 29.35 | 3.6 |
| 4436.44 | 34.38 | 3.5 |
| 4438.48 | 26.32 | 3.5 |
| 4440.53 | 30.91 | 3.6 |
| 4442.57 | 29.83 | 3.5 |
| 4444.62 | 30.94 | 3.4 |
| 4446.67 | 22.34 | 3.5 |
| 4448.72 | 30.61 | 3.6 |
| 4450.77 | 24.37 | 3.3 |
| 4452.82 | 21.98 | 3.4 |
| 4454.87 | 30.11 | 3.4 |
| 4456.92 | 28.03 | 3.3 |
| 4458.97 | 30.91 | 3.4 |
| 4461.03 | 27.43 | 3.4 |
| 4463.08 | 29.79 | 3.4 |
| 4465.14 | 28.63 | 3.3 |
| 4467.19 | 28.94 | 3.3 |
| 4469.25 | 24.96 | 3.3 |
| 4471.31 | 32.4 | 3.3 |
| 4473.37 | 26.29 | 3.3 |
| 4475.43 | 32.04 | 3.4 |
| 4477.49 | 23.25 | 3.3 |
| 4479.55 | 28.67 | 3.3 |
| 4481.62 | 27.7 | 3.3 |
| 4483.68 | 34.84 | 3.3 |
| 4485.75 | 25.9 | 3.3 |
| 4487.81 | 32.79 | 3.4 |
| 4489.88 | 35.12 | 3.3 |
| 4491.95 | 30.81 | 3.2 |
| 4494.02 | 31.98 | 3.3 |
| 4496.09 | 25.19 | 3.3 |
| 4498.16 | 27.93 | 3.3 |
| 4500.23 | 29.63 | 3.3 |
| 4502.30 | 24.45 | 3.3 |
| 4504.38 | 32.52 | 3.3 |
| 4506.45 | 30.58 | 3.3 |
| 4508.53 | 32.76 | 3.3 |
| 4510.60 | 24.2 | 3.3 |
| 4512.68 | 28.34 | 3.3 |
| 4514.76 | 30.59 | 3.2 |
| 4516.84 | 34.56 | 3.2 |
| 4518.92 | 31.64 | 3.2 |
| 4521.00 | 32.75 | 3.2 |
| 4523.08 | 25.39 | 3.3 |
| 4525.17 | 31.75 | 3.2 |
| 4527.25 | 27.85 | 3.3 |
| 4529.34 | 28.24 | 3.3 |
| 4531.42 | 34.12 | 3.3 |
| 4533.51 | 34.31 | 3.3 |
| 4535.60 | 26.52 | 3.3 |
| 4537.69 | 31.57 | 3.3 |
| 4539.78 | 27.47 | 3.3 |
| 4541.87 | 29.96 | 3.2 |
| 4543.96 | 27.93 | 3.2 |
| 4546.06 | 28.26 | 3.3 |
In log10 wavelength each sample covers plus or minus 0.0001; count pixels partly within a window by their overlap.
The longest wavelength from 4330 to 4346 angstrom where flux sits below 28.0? 4341.45 angstrom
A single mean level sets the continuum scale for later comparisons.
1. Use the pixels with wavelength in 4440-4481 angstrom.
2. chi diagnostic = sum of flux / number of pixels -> 28.1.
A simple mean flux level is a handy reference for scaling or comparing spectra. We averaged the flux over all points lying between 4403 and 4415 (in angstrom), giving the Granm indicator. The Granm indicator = 31.7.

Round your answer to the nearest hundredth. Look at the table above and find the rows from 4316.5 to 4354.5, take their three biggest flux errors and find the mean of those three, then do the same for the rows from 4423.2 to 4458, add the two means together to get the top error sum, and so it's 8.00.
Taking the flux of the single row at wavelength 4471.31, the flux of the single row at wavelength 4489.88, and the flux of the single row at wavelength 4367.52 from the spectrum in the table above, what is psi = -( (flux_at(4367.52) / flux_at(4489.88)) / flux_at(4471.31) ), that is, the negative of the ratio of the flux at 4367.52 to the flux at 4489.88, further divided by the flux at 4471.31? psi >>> -0.0335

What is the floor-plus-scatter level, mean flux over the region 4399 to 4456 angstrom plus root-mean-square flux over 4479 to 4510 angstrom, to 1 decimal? 59.4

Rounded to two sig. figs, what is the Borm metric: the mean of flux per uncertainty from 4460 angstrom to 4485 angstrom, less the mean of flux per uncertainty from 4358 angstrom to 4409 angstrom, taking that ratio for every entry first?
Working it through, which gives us 2.7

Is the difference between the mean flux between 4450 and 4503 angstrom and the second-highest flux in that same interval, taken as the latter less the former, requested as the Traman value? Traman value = 6.2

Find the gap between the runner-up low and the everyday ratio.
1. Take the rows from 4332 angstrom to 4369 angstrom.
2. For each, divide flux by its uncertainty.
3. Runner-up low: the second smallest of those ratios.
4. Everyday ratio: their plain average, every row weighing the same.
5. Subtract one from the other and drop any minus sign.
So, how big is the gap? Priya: 3.12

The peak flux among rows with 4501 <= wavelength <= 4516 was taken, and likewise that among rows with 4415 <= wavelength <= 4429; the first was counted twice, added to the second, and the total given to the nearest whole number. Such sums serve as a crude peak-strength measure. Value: 101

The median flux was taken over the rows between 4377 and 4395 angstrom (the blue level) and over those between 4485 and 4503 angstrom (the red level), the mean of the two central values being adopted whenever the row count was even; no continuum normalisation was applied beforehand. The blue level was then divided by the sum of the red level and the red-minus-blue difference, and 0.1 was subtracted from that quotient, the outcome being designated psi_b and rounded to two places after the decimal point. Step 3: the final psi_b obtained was 0.94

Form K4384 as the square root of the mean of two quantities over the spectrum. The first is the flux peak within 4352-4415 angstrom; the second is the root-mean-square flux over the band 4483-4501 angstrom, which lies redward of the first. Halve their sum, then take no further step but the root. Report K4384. 5.87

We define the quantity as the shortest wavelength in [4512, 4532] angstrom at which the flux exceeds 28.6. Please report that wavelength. 4514.76 angstrom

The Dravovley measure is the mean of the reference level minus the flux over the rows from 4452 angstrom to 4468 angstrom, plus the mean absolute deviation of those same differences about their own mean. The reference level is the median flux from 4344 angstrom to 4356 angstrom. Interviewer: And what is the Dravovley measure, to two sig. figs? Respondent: 6.6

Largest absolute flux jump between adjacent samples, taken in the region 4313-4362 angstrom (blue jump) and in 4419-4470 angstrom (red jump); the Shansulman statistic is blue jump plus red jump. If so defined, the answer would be 18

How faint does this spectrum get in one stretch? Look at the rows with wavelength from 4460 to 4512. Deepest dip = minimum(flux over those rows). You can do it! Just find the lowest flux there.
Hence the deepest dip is 23.25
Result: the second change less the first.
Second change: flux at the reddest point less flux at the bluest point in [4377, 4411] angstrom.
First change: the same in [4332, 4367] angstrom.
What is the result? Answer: 14.9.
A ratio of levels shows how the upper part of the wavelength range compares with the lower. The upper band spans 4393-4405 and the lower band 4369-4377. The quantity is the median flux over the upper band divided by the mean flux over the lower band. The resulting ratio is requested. 0.96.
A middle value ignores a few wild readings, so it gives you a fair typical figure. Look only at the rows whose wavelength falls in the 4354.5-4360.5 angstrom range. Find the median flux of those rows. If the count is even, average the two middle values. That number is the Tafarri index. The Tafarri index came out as 27.8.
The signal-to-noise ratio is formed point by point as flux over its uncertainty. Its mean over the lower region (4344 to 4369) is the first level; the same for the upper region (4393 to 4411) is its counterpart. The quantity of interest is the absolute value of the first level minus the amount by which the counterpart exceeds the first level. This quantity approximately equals 4.6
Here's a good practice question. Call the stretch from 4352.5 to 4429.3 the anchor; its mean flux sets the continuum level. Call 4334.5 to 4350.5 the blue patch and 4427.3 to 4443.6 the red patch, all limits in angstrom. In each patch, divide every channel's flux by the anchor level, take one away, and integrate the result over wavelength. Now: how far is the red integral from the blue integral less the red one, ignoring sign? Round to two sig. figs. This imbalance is 1.3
